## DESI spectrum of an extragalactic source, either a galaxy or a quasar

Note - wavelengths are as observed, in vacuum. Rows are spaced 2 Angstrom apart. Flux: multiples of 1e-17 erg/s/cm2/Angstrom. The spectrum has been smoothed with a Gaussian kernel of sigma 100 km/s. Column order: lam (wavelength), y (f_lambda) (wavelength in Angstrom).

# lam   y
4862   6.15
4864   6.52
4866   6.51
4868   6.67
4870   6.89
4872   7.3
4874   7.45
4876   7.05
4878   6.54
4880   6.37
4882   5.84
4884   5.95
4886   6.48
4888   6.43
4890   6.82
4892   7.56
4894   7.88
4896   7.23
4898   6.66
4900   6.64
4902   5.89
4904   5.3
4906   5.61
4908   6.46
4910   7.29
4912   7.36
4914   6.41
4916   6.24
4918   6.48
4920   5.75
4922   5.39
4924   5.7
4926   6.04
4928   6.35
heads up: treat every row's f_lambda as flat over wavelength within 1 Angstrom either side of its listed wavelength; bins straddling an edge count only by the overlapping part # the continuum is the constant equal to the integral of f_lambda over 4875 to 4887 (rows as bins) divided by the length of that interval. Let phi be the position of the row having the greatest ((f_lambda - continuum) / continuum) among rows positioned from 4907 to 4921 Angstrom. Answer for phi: 4912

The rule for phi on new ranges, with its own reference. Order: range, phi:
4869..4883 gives 4874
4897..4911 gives 4910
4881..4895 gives 4894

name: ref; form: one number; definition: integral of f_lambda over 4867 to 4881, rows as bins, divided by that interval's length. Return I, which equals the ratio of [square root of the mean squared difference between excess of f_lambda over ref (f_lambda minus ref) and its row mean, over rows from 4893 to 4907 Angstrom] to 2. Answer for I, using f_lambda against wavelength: 0.43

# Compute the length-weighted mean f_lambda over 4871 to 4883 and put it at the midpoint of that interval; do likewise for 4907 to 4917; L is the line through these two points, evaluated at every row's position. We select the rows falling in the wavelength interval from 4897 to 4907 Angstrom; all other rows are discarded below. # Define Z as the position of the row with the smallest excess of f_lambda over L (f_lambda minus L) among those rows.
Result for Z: 4904 Angstrom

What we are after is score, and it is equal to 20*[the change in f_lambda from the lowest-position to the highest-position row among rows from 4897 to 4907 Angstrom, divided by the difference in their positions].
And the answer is -3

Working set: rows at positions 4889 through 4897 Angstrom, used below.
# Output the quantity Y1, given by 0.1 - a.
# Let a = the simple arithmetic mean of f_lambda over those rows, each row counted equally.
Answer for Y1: -7.27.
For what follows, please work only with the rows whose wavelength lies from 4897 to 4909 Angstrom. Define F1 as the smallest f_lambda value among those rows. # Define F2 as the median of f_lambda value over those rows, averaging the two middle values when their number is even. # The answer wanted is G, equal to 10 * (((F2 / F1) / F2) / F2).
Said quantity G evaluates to 0.31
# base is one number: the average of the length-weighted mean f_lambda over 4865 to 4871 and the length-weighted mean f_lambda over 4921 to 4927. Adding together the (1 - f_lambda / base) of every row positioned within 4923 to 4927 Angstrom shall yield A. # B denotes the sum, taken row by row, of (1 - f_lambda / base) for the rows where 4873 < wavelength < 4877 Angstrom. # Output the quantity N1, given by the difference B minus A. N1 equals -0.4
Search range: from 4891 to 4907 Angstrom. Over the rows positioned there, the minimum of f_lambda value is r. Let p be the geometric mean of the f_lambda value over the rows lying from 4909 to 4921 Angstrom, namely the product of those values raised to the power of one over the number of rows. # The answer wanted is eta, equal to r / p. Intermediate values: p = 6.6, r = 5.3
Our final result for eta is 0.81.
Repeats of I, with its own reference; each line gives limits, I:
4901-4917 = 0.34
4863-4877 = 0.17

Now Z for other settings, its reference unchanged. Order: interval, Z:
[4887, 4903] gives 4902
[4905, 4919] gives 4906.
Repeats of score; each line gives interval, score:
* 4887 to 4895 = 5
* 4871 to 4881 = -2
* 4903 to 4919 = 2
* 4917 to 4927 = -1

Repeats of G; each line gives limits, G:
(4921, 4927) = 0.33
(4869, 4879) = 0.22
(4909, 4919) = 0.25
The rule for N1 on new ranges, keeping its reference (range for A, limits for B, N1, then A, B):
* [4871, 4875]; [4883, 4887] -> 0.4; -0.38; 0.0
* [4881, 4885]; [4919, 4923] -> 0.1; 0.10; 0.2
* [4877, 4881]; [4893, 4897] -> -0.4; -0.08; -0.4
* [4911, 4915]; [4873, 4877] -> -0.1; -0.22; -0.3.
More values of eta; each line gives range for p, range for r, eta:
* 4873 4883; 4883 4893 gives 0.90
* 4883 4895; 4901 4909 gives 0.78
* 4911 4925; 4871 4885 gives 0.95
